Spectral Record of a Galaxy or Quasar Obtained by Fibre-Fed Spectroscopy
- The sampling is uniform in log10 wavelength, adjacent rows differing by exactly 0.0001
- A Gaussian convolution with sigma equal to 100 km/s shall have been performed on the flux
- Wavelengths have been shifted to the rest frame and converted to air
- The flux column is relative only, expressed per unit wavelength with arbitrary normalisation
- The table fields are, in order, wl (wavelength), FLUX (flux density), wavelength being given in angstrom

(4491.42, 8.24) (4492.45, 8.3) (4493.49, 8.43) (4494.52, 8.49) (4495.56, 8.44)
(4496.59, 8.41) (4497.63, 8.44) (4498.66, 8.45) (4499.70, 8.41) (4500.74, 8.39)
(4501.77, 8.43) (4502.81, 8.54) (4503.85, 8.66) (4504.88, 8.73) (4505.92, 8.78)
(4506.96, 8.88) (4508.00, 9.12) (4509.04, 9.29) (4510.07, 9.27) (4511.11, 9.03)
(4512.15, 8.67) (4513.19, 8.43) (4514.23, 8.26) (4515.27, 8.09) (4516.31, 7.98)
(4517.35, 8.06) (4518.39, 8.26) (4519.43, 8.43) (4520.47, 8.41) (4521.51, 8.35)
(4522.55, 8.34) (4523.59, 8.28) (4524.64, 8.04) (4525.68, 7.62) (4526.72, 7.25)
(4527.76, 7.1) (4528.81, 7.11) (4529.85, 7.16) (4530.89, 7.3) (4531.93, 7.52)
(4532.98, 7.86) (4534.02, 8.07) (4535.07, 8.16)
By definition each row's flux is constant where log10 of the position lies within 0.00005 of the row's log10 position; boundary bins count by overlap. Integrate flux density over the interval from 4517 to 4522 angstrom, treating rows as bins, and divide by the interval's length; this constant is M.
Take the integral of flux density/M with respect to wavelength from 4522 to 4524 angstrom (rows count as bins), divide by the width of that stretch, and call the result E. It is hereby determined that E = 1.001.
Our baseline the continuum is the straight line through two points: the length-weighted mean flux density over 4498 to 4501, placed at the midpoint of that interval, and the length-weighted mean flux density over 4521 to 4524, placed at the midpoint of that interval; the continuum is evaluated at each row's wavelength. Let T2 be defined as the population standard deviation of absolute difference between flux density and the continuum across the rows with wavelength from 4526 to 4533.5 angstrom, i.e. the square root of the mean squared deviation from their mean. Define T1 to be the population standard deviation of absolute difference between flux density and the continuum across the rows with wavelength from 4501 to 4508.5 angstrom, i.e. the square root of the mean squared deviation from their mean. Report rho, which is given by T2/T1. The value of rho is 1.2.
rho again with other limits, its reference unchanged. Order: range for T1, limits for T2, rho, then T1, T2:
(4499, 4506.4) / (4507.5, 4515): 2.2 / 0.15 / 0.34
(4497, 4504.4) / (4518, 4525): 1.0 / 0.09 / 0.09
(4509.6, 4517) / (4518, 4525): 0.3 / 0.28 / 0.09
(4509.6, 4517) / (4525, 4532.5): 0.7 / 0.28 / 0.19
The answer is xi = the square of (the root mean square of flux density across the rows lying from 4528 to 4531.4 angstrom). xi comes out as 52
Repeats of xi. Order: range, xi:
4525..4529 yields 53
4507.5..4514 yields 81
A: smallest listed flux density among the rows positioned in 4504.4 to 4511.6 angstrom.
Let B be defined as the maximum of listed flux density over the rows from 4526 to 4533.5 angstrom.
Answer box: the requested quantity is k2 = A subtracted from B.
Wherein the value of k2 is -0.9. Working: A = 8.73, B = 7.86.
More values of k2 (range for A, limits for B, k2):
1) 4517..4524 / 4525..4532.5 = -0.4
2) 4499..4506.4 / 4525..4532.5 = -0.8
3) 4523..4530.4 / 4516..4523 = 1.3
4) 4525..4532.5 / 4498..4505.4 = 1.6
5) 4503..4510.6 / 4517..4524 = -0.2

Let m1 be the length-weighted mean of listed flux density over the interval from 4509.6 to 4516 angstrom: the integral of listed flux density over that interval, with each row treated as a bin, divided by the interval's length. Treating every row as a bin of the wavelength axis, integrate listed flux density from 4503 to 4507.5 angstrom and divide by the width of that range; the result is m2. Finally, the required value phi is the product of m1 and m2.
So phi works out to 75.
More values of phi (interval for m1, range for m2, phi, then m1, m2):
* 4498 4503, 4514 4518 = 68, 8.44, 8.1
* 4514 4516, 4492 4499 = 69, 8.14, 8.4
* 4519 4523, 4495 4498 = 71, 8.39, 8.4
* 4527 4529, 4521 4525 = 59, 7.10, 8.2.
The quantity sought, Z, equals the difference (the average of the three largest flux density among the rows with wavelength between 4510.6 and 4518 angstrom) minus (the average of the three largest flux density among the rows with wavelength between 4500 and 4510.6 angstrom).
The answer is -0.5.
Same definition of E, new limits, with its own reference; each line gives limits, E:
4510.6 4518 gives 1.005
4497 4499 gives 1.016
